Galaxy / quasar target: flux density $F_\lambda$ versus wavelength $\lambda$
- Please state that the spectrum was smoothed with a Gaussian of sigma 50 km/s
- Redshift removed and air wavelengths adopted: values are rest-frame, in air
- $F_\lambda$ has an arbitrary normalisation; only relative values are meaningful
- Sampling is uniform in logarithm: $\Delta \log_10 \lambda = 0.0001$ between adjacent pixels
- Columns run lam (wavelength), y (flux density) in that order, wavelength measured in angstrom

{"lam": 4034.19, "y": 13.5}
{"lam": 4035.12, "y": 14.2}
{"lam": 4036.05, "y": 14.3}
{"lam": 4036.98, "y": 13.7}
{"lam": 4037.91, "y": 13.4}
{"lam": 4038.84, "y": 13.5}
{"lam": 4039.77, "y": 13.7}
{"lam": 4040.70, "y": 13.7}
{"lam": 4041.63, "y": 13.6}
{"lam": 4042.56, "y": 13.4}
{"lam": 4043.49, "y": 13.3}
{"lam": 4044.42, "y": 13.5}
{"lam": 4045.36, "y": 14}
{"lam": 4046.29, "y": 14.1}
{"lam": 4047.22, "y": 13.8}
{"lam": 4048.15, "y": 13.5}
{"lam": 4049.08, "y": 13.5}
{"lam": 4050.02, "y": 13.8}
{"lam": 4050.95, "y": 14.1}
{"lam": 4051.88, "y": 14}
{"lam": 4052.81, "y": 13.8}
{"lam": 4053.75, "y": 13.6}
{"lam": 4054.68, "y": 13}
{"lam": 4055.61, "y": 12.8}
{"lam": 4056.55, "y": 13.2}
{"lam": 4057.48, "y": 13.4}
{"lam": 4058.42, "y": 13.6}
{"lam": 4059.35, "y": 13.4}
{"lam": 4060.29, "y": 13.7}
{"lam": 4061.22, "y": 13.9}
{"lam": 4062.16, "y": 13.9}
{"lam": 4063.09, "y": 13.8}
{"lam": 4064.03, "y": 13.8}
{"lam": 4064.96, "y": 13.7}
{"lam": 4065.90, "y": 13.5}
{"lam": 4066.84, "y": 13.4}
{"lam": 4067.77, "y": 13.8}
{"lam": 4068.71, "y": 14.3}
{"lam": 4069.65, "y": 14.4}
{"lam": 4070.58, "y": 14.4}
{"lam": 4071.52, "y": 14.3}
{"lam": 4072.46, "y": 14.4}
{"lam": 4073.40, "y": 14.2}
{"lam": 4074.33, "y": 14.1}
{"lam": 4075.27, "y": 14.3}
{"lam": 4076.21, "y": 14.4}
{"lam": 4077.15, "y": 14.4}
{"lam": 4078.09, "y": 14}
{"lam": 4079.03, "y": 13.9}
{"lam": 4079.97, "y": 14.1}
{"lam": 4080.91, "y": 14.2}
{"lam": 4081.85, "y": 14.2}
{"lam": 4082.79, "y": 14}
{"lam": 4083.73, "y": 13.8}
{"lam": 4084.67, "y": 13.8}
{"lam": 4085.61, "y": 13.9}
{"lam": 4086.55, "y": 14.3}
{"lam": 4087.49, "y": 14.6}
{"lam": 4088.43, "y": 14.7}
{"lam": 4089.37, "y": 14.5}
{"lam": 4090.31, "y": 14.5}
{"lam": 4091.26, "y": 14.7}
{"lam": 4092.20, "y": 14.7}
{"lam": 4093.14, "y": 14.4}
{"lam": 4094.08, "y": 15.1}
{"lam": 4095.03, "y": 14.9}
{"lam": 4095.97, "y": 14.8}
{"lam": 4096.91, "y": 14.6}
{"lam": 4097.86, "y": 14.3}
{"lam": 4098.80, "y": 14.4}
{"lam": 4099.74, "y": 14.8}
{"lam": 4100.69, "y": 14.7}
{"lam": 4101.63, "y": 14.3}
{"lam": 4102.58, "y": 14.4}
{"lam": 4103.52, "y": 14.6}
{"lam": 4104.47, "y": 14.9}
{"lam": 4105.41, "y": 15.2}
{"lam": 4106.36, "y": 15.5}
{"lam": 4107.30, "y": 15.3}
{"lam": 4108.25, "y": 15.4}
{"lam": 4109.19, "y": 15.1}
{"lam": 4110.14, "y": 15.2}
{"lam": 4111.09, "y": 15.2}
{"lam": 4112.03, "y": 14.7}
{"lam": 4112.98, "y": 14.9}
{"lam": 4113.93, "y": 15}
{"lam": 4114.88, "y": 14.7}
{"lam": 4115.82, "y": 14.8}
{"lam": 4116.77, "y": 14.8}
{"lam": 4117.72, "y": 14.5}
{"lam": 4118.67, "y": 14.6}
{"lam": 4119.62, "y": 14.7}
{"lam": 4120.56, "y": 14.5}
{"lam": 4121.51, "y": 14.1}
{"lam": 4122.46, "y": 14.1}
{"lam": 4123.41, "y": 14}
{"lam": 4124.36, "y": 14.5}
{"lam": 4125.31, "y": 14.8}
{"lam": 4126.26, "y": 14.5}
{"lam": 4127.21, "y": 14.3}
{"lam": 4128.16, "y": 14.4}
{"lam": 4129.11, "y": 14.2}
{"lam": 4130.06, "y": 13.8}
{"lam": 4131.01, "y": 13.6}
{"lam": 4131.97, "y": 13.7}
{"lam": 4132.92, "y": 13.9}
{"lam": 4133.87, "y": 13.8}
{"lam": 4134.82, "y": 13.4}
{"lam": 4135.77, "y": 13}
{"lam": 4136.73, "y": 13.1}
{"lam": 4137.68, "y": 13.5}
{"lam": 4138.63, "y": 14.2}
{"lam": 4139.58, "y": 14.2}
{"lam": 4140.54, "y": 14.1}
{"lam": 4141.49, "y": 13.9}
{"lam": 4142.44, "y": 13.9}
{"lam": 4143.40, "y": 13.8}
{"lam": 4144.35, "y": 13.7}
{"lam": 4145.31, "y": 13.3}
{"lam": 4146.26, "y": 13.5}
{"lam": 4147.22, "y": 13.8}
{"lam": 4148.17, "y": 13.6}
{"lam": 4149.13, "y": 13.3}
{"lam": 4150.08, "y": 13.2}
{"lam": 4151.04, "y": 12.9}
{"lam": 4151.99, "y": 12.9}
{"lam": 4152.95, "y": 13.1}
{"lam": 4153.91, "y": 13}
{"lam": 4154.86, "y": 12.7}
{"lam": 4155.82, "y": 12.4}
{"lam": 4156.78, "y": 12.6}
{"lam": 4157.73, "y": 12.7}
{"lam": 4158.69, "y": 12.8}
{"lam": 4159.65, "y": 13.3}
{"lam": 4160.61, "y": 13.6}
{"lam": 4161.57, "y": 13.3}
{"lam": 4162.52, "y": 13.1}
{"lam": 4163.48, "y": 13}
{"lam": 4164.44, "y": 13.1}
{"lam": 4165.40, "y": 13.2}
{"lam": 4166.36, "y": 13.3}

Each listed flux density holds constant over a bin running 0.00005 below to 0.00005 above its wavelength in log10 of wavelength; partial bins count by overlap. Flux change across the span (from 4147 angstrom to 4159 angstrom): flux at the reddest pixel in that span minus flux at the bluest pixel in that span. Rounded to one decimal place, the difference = -1.0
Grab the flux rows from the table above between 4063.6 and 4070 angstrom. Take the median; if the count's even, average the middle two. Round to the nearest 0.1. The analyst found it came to 13.8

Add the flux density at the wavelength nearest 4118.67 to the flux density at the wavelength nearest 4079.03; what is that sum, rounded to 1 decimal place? 28.5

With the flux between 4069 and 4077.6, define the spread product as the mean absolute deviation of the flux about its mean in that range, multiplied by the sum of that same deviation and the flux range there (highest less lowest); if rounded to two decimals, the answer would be 0.03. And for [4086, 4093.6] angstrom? 0.07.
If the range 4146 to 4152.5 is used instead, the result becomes 0.32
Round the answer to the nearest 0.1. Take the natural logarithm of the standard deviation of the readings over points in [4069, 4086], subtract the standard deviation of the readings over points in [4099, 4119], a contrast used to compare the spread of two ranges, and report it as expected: -1.9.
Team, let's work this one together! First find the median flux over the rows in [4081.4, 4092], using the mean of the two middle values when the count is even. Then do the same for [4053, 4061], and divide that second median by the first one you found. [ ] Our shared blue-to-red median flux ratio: 0.94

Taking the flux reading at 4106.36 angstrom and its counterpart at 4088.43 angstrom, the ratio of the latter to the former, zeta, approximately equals 0.95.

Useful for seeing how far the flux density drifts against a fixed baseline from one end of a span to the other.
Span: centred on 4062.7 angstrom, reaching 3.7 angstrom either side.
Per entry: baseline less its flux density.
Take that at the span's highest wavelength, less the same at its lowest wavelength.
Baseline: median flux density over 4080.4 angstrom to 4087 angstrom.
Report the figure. -0.1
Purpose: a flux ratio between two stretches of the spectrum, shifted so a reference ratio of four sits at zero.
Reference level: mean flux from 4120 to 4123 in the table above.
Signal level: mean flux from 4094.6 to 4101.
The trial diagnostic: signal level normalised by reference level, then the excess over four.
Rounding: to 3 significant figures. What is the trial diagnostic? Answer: -2.97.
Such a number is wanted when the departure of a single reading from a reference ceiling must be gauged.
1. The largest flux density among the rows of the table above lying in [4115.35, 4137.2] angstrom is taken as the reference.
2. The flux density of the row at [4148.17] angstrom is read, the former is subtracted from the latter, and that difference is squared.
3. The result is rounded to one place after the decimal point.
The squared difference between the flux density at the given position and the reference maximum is 1.4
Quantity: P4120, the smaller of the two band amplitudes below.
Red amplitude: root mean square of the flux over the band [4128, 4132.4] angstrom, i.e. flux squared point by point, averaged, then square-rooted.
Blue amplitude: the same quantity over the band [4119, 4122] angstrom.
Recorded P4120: 13.9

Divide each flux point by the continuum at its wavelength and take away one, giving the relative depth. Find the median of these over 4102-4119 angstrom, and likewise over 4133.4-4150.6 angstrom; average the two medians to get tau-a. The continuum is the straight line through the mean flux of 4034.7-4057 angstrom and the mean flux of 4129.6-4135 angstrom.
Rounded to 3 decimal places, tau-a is 0.042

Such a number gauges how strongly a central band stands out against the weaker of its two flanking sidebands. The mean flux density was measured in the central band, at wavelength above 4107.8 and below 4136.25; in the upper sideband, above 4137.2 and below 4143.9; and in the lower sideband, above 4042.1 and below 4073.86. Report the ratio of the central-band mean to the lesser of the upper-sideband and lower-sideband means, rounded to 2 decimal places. 1.05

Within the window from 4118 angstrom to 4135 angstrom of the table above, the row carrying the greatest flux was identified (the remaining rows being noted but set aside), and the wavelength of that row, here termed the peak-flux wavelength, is 4125.31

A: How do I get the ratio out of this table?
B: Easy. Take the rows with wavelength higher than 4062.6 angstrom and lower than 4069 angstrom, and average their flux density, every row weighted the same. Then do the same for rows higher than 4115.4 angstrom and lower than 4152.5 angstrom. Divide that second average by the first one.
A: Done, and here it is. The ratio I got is 1.01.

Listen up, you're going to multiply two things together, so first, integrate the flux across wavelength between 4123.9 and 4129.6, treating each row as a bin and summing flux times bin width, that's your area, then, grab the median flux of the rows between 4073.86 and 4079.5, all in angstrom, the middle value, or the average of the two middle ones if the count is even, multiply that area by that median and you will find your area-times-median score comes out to 1170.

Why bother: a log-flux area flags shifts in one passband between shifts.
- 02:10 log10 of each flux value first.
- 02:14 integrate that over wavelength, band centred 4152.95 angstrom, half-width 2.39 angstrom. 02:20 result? 5.31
